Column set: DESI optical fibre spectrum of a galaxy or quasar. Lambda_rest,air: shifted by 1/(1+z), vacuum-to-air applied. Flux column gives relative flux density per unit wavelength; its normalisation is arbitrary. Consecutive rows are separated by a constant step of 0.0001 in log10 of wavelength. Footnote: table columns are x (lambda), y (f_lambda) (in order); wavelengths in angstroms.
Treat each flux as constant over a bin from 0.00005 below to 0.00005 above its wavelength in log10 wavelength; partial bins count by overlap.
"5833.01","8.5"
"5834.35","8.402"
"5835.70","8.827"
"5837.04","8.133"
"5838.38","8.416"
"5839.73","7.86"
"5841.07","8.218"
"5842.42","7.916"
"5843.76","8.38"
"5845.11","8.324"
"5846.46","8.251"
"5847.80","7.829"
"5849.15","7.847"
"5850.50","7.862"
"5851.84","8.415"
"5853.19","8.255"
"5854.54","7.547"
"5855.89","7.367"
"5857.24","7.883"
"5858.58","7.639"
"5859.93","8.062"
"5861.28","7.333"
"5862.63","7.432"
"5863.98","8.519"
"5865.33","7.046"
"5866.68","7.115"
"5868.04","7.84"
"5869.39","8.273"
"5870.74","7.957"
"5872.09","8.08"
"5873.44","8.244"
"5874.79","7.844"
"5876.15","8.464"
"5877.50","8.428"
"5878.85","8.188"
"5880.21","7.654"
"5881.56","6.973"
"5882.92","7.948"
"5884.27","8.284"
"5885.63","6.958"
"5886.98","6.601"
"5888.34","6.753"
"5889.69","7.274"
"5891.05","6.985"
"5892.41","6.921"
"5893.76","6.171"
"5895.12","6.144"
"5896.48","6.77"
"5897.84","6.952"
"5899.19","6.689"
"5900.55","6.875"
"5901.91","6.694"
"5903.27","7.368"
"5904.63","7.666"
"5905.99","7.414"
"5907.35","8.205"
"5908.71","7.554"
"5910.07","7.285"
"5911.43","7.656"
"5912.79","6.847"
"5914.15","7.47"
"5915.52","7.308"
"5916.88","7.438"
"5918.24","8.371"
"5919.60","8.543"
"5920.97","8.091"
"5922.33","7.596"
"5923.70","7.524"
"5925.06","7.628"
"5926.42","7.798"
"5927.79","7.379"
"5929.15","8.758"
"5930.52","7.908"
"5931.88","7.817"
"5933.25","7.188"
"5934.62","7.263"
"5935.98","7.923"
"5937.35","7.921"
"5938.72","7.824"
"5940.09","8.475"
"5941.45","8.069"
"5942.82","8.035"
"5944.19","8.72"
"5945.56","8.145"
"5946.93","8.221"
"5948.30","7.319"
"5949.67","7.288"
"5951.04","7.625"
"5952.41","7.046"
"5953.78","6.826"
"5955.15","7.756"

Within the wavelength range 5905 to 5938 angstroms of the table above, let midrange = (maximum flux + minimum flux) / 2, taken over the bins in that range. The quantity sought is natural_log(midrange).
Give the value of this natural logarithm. 2.05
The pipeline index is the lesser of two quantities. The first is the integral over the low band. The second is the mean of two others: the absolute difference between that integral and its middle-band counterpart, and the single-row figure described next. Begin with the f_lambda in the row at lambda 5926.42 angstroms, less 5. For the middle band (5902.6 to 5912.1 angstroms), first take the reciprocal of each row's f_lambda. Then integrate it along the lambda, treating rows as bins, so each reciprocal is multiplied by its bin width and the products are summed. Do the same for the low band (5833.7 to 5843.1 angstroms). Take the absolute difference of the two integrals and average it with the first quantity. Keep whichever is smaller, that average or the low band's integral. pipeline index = 1.14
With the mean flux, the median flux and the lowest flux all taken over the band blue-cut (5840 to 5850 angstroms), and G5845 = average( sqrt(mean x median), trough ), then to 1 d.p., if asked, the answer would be 8.0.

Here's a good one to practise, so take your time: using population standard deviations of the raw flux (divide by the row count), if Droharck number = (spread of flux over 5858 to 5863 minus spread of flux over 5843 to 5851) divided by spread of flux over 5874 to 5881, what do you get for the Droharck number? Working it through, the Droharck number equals 0.13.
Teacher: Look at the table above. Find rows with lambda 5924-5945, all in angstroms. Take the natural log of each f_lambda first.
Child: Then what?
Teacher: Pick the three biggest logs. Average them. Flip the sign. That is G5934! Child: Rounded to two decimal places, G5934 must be -2.16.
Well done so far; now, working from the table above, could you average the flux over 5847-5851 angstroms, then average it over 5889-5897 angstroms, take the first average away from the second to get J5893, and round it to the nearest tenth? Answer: -1.1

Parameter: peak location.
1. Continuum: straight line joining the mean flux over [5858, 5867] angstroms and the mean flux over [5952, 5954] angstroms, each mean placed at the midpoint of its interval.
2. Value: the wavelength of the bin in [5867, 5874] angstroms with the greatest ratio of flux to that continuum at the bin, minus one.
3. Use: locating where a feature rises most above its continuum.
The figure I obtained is 5873.44 angstroms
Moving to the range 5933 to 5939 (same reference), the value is 5937.35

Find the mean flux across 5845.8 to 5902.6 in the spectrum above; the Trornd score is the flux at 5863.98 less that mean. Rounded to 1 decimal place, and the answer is 1.0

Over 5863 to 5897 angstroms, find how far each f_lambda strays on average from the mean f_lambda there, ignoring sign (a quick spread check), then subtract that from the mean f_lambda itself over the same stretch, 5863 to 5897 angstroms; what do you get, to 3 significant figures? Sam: 6.84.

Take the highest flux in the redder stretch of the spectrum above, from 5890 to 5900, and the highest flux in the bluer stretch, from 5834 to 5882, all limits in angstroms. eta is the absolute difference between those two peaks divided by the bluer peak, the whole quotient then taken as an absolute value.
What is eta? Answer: 0.209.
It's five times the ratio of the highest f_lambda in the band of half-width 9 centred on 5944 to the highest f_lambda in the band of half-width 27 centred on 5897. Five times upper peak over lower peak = 5.10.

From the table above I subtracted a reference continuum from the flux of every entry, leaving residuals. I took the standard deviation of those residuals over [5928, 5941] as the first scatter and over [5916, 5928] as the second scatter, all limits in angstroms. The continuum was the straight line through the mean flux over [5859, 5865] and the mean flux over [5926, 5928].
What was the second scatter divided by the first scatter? 0.83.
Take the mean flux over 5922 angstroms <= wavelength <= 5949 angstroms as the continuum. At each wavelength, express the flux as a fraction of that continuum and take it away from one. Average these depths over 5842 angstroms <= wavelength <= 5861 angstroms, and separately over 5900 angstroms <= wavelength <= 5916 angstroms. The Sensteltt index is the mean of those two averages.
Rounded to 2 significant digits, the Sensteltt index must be 0.027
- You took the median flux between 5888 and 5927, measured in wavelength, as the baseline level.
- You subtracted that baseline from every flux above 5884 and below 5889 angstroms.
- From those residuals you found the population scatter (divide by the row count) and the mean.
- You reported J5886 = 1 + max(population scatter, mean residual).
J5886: 1.67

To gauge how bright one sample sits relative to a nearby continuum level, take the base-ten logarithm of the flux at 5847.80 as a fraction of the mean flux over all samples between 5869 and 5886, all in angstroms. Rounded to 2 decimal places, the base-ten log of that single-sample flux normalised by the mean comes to -0.01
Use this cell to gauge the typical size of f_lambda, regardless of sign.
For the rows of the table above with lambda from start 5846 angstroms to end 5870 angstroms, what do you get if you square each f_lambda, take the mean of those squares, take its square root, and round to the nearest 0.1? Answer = 7.8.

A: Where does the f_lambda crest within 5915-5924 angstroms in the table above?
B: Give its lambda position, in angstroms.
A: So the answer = 5919.60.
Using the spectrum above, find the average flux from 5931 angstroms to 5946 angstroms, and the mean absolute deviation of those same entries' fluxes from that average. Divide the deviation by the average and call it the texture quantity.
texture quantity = 0.040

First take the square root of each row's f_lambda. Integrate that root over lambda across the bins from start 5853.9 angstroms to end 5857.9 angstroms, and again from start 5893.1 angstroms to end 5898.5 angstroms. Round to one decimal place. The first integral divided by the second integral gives 0.8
